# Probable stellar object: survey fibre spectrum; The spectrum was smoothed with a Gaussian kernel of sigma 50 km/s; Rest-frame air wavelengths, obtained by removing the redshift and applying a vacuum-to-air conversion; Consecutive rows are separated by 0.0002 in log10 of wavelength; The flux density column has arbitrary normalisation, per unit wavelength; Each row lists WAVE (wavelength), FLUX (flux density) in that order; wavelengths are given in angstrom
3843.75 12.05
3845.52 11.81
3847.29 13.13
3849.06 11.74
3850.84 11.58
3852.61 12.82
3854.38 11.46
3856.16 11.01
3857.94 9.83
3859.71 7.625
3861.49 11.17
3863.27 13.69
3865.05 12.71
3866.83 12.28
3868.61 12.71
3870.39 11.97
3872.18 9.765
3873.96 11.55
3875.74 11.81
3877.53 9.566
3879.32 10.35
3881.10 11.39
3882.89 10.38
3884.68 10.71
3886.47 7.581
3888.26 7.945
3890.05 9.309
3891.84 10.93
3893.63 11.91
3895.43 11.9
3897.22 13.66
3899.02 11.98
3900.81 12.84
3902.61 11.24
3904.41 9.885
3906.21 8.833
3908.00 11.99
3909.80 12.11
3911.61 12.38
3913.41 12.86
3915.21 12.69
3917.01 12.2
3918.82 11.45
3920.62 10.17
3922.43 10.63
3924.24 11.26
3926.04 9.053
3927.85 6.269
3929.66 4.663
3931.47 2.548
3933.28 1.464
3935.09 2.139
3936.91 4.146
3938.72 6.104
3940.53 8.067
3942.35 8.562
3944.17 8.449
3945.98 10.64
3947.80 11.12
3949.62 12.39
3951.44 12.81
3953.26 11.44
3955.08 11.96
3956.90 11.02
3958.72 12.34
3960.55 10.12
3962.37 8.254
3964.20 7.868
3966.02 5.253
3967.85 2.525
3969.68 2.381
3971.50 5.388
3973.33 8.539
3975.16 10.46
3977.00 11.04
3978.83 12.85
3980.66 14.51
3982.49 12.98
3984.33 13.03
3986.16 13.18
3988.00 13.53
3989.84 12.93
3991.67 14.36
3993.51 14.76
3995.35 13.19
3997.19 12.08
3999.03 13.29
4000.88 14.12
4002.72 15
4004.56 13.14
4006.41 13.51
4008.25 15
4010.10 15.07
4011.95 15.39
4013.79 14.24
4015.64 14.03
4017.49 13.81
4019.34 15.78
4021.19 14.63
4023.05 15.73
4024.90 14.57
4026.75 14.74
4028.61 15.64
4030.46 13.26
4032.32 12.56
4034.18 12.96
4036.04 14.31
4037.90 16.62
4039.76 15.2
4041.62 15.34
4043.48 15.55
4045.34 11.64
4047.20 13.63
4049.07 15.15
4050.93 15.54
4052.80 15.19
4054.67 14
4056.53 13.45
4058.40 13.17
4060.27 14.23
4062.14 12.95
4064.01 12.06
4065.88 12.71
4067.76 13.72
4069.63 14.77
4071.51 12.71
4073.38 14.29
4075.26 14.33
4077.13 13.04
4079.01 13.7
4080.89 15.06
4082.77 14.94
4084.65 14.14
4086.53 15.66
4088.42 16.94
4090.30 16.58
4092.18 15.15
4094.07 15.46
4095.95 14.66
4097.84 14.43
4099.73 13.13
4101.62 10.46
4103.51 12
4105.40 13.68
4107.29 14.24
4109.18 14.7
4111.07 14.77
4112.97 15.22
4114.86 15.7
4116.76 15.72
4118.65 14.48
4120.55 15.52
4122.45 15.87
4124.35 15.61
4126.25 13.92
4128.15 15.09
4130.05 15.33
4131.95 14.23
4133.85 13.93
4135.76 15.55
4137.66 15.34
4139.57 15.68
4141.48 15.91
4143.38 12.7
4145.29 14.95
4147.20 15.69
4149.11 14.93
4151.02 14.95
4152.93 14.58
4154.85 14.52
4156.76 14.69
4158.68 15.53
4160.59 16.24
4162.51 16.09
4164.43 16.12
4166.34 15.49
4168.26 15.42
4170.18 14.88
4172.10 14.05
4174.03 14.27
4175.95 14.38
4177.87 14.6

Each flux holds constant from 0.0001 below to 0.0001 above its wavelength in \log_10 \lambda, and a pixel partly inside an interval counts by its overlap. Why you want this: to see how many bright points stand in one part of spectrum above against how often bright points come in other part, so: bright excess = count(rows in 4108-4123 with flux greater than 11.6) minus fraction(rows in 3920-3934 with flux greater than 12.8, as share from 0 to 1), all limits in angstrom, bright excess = 8.0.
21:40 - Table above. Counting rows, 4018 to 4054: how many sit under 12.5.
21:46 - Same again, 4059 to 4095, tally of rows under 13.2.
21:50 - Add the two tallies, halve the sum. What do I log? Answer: 3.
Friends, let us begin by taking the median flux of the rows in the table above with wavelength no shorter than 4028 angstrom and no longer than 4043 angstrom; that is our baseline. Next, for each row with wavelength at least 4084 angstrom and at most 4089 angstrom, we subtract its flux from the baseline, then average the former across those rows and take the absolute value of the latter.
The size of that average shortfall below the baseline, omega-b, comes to 0.8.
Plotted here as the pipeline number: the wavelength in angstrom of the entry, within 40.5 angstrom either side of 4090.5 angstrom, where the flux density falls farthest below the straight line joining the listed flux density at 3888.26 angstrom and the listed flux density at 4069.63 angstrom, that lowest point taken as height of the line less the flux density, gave 4101.62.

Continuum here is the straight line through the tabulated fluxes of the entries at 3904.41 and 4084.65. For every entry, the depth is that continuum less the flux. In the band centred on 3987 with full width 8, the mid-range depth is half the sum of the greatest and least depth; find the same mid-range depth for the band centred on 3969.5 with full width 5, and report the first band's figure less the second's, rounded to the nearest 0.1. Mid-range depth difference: -8.9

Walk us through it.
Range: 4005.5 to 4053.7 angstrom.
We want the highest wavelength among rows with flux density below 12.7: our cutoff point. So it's 4045.34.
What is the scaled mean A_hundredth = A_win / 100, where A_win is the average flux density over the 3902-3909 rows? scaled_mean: 0.105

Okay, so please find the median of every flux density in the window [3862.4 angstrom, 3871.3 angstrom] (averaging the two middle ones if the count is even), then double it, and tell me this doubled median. 25.4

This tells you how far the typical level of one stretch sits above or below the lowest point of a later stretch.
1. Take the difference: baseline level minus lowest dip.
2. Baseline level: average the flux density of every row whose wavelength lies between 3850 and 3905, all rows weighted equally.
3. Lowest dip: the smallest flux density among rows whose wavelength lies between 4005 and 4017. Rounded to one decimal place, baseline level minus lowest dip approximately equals -2.4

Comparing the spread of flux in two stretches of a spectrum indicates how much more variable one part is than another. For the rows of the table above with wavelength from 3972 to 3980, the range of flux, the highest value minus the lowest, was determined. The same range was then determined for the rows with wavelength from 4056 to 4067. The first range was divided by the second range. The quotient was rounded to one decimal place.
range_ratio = 2.0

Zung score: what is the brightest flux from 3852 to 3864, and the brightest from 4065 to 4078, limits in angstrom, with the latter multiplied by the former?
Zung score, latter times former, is 202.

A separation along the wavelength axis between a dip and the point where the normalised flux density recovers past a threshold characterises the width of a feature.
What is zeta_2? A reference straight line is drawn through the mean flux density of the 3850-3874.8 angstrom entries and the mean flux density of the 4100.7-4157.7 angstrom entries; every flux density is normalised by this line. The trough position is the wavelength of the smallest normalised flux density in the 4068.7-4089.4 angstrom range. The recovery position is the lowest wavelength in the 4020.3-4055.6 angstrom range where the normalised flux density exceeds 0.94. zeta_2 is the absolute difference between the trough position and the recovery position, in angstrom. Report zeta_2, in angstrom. 50.3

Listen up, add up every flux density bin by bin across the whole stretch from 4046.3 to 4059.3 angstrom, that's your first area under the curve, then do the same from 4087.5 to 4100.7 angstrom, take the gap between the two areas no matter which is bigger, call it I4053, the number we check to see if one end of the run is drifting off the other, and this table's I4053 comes 14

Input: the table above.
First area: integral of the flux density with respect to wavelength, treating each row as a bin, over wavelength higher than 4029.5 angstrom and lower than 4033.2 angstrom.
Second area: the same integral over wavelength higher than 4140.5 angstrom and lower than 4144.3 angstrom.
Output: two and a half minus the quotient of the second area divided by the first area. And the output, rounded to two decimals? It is 1.36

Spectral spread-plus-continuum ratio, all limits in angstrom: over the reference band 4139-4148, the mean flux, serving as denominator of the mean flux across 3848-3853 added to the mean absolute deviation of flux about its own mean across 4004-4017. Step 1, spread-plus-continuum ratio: 0.850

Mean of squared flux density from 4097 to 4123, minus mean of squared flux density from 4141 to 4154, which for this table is -14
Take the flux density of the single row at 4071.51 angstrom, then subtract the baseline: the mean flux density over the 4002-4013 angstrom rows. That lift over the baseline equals -1.8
